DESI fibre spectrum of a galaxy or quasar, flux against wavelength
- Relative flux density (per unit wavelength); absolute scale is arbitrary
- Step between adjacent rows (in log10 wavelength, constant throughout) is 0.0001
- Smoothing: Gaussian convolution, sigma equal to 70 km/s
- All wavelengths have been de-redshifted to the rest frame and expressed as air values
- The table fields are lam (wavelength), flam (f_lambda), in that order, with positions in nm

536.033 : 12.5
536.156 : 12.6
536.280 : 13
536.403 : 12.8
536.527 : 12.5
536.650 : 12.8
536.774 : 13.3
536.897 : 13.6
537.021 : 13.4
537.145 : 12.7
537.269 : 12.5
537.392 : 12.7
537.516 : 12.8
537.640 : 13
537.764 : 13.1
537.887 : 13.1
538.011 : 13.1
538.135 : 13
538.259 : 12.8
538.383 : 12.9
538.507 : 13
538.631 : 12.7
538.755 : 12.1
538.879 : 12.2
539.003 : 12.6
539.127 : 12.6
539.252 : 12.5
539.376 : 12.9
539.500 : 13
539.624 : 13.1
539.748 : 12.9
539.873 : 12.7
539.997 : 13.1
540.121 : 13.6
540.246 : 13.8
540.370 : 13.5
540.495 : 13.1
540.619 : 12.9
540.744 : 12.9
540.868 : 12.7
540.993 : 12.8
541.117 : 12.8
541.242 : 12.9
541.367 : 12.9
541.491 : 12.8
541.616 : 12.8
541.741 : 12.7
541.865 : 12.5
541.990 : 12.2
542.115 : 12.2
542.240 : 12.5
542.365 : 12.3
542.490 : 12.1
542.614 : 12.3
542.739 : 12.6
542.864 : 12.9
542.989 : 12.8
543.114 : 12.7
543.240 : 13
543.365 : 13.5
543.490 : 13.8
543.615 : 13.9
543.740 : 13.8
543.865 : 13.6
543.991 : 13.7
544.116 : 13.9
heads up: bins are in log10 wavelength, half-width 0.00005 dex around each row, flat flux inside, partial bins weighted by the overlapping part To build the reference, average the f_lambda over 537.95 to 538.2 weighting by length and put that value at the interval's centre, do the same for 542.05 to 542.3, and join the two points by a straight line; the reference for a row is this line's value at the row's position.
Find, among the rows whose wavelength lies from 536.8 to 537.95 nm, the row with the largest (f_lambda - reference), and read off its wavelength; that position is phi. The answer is 536.897 nm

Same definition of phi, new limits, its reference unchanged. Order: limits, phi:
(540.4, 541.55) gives 540.495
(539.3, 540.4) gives 540.246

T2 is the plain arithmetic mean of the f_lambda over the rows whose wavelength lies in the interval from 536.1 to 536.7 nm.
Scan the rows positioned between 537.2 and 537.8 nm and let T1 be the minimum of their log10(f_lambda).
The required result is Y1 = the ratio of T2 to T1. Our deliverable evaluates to 11.6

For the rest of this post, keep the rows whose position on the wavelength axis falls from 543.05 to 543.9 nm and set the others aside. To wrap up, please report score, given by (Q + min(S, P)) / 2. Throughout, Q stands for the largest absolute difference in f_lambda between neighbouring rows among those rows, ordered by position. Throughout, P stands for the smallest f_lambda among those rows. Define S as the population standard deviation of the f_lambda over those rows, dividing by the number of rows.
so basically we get 0.46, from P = 12.7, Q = 0.5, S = 0.42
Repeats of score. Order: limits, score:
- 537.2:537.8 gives 0.21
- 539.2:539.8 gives 0.30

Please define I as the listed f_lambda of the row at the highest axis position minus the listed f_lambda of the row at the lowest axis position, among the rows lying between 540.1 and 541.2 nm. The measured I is -0.8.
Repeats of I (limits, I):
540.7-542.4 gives -0.6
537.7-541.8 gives -0.4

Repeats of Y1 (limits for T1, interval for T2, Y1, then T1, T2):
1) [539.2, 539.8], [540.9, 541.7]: 11.7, 1.10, 12.8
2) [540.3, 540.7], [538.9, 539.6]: 11.5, 1.11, 12.7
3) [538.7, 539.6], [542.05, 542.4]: 11.4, 1.08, 12.3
